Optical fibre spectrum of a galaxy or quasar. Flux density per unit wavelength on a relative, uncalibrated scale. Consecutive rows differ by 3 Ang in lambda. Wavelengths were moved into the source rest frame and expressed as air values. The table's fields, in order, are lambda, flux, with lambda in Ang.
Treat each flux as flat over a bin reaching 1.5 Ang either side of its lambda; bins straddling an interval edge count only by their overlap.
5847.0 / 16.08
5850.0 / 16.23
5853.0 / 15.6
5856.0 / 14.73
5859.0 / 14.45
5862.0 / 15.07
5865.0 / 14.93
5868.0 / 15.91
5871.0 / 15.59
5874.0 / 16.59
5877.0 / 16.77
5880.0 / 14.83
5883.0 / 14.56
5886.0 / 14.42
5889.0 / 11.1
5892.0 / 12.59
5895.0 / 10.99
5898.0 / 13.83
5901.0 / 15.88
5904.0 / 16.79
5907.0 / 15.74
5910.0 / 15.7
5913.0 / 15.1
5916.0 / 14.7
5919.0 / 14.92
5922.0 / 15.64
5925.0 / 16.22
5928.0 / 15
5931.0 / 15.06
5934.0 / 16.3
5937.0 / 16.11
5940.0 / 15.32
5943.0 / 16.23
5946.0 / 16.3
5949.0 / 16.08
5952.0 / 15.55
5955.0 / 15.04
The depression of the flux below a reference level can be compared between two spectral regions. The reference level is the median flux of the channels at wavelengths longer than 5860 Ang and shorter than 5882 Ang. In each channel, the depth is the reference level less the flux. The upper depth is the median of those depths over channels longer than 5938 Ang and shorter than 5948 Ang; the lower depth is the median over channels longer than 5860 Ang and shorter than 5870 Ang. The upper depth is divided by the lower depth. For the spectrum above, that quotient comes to -1.2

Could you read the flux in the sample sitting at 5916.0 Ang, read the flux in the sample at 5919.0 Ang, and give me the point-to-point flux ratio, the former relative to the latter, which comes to 0.99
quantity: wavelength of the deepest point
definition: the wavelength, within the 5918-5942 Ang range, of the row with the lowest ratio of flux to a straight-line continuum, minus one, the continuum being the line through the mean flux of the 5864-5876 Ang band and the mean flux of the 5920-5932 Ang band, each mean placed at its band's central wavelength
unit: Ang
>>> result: 5919.0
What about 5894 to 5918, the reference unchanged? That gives 5895.0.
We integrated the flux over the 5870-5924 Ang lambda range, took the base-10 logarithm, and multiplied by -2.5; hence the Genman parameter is -7.25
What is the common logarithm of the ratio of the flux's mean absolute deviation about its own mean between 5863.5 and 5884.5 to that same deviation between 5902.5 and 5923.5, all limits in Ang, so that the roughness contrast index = 0.1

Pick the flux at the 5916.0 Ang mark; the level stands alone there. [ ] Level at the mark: 14.7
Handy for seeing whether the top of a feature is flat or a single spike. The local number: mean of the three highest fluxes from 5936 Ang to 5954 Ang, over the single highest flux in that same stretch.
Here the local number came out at 0.99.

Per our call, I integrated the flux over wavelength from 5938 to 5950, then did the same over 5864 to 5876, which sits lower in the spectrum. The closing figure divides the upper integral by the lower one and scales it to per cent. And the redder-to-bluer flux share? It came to 101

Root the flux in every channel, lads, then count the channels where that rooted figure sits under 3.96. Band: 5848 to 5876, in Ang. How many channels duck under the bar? 6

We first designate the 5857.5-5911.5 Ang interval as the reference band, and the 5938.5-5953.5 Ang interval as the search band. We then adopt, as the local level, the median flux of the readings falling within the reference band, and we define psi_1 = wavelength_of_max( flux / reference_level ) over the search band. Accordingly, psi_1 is 5946.0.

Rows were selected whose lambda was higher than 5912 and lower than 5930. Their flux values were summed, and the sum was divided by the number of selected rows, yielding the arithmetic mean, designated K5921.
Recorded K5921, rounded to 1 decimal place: 15.3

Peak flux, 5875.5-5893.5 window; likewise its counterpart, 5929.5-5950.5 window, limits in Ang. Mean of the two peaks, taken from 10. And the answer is -6.5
